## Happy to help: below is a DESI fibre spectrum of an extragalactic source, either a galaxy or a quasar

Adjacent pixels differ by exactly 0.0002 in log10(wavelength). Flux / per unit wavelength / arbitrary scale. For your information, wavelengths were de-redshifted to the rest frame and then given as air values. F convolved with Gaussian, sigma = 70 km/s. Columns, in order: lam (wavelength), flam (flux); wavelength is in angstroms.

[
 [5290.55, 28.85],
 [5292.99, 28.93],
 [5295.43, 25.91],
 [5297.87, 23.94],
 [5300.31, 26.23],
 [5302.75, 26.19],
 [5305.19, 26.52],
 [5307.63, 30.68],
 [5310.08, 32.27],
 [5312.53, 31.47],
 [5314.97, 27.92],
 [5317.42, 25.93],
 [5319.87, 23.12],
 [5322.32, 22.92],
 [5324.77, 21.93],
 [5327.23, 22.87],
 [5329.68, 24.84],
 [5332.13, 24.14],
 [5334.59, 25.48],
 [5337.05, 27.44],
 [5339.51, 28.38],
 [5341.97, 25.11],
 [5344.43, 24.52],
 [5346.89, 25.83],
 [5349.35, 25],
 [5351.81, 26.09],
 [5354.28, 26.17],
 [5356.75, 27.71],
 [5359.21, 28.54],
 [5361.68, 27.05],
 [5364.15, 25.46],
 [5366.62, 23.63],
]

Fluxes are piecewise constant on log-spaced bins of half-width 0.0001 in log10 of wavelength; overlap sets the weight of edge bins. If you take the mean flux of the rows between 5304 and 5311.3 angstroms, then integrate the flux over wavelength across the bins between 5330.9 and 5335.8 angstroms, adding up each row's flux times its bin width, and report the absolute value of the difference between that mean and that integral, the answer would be 92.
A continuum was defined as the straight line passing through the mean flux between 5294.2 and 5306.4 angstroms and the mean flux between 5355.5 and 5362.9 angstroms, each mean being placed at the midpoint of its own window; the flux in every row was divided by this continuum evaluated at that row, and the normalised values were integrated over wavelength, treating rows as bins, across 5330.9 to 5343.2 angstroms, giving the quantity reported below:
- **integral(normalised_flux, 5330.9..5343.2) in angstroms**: 11.9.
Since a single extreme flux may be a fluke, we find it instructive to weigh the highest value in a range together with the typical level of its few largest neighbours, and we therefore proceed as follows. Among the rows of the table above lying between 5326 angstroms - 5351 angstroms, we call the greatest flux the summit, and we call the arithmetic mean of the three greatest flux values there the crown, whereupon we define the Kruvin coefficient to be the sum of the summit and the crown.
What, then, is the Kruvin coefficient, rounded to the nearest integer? 56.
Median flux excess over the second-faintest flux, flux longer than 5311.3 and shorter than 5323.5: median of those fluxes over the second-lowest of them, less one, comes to 0.122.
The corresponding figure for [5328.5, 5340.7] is 0.026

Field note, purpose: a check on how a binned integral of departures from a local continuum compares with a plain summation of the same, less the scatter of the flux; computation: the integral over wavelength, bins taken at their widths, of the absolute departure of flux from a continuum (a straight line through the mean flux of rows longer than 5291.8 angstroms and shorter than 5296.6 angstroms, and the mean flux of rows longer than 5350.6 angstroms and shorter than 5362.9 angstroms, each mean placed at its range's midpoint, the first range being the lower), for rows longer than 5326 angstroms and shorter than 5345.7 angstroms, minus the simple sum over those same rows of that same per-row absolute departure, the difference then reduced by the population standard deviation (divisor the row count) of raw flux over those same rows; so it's 24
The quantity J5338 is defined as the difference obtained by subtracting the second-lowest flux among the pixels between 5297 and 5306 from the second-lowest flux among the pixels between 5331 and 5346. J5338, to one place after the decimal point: -1.7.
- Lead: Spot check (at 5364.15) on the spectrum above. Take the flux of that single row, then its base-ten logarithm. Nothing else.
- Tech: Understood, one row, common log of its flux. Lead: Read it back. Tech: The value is 1.41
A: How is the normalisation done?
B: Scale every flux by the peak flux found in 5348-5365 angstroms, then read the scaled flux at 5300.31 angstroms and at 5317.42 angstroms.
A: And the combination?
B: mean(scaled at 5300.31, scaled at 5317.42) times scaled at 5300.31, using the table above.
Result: 0.84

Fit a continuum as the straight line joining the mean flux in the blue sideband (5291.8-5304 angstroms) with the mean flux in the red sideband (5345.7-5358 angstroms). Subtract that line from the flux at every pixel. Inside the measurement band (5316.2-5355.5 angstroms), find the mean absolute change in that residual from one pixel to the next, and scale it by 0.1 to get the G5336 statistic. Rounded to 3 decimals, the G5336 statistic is 0.127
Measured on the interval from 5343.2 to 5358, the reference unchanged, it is 0.097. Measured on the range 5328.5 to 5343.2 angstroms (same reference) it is 0.164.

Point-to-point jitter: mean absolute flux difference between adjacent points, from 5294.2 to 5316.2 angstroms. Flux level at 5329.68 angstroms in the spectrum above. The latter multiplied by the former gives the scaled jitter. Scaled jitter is 45.7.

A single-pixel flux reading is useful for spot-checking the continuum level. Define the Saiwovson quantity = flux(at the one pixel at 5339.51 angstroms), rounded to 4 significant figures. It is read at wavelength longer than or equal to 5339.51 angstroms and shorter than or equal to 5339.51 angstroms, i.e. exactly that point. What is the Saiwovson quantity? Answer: 28.38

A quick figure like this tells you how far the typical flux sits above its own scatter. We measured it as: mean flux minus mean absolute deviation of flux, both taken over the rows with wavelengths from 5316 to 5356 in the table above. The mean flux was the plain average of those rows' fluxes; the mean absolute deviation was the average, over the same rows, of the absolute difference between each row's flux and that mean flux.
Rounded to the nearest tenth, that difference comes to 23.7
